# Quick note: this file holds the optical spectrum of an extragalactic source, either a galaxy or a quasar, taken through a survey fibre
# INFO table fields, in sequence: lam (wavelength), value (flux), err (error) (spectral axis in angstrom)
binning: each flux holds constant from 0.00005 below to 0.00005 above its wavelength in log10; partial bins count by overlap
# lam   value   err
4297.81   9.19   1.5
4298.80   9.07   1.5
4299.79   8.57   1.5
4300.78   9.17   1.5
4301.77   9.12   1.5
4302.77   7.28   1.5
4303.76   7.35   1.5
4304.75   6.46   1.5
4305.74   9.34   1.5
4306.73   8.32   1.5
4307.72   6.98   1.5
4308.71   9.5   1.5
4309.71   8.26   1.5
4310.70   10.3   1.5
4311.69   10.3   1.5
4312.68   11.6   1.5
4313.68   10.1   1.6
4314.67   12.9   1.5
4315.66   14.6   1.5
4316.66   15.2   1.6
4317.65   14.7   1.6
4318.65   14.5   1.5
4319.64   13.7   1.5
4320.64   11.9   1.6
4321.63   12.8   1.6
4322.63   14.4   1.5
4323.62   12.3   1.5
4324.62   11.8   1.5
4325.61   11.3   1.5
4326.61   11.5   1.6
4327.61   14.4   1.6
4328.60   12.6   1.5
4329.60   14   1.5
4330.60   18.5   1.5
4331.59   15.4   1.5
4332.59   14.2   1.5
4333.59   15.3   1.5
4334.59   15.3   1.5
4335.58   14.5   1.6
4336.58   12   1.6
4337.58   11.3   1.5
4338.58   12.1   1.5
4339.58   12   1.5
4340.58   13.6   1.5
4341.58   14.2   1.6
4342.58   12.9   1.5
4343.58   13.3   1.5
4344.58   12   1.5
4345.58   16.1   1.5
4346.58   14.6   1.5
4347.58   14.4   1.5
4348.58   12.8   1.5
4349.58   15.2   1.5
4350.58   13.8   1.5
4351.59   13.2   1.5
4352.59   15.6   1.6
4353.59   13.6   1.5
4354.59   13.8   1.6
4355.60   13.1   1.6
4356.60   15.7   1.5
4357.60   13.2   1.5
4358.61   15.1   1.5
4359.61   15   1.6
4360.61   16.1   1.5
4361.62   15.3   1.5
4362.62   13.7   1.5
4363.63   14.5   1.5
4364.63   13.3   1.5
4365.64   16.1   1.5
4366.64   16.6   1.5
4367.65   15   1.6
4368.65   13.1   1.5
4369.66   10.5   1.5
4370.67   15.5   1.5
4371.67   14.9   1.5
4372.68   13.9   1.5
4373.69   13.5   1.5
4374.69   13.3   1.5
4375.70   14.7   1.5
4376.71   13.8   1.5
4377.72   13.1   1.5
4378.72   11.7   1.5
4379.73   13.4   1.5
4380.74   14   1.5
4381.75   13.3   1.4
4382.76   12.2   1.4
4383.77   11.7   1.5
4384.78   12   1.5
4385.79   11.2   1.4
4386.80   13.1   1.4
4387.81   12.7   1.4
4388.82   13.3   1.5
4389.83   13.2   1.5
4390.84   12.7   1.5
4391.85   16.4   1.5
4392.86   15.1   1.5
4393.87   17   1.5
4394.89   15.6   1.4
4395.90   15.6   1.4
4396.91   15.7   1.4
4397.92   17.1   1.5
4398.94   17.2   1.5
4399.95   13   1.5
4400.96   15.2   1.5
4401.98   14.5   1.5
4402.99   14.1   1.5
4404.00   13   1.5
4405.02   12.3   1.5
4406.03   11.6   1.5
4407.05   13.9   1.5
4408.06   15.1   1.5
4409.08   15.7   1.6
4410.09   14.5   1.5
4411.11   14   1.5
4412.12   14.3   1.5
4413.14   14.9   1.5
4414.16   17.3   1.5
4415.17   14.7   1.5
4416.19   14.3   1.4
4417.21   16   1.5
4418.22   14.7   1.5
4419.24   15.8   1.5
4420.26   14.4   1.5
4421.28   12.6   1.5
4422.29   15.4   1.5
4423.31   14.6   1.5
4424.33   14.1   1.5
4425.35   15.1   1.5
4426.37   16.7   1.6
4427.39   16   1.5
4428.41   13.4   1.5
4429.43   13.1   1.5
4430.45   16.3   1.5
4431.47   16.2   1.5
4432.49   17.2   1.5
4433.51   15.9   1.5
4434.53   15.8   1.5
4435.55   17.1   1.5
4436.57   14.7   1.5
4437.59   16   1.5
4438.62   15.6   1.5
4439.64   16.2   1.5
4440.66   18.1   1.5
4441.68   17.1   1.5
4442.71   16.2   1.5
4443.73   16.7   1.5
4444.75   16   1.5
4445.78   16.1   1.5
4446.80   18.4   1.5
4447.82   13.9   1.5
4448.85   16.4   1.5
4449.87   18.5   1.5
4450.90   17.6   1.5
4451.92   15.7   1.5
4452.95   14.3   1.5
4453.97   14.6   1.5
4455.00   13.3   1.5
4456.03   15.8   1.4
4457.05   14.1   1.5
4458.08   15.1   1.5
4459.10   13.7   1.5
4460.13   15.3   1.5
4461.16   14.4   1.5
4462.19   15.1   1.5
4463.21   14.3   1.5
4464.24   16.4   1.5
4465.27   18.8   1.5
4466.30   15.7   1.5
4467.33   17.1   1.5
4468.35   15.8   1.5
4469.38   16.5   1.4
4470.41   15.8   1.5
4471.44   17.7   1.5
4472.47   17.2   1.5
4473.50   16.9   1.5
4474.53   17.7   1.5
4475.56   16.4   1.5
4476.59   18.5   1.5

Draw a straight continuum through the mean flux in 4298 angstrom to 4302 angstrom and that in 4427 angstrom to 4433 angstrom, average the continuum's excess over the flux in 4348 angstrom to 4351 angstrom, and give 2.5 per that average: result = -1.0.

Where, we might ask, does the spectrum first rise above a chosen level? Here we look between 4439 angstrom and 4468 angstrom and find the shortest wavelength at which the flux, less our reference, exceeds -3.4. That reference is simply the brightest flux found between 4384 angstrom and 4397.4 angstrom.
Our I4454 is 4439.64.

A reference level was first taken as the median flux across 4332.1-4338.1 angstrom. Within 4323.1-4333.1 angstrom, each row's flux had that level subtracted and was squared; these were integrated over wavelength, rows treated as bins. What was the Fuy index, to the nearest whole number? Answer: 49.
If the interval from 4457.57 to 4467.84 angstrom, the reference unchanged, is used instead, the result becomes 37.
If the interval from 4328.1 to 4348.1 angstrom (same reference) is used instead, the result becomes 61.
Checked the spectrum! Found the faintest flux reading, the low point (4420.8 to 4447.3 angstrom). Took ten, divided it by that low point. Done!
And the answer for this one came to 0.79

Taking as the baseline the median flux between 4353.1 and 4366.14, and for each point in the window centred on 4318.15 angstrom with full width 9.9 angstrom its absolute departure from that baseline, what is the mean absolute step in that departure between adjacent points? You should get 1.19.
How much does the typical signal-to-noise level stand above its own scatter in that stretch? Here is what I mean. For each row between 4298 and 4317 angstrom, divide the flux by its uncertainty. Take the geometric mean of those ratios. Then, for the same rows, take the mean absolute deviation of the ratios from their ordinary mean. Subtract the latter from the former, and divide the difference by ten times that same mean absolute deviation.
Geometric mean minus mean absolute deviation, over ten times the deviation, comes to 0.45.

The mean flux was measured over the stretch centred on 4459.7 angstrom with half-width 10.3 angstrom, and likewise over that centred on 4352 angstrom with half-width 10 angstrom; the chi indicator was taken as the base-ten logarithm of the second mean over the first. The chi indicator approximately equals -0.040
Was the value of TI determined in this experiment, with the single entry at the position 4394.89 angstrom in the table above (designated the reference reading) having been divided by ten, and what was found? 1.56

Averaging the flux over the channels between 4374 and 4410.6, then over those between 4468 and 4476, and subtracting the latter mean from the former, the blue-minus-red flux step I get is -2.8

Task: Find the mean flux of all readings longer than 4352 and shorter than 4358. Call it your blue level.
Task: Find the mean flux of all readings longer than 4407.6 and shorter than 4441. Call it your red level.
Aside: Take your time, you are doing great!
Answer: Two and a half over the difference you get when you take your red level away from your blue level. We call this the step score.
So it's -2.2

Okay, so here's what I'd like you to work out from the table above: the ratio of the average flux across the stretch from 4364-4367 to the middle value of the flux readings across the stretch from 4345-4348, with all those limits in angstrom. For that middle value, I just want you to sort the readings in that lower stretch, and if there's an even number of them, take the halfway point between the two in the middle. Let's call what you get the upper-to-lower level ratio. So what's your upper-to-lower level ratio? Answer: 1.05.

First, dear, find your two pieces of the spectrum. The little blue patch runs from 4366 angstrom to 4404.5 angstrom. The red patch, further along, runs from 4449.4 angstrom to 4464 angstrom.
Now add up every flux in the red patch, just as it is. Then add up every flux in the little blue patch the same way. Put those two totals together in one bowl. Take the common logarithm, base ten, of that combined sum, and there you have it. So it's 2.87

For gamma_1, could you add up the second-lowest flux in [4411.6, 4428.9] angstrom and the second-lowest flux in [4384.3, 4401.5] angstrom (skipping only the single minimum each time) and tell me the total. 25.4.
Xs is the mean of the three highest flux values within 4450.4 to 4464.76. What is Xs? 16.6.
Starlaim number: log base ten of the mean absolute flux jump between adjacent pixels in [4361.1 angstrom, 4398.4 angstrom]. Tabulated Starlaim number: 0.08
